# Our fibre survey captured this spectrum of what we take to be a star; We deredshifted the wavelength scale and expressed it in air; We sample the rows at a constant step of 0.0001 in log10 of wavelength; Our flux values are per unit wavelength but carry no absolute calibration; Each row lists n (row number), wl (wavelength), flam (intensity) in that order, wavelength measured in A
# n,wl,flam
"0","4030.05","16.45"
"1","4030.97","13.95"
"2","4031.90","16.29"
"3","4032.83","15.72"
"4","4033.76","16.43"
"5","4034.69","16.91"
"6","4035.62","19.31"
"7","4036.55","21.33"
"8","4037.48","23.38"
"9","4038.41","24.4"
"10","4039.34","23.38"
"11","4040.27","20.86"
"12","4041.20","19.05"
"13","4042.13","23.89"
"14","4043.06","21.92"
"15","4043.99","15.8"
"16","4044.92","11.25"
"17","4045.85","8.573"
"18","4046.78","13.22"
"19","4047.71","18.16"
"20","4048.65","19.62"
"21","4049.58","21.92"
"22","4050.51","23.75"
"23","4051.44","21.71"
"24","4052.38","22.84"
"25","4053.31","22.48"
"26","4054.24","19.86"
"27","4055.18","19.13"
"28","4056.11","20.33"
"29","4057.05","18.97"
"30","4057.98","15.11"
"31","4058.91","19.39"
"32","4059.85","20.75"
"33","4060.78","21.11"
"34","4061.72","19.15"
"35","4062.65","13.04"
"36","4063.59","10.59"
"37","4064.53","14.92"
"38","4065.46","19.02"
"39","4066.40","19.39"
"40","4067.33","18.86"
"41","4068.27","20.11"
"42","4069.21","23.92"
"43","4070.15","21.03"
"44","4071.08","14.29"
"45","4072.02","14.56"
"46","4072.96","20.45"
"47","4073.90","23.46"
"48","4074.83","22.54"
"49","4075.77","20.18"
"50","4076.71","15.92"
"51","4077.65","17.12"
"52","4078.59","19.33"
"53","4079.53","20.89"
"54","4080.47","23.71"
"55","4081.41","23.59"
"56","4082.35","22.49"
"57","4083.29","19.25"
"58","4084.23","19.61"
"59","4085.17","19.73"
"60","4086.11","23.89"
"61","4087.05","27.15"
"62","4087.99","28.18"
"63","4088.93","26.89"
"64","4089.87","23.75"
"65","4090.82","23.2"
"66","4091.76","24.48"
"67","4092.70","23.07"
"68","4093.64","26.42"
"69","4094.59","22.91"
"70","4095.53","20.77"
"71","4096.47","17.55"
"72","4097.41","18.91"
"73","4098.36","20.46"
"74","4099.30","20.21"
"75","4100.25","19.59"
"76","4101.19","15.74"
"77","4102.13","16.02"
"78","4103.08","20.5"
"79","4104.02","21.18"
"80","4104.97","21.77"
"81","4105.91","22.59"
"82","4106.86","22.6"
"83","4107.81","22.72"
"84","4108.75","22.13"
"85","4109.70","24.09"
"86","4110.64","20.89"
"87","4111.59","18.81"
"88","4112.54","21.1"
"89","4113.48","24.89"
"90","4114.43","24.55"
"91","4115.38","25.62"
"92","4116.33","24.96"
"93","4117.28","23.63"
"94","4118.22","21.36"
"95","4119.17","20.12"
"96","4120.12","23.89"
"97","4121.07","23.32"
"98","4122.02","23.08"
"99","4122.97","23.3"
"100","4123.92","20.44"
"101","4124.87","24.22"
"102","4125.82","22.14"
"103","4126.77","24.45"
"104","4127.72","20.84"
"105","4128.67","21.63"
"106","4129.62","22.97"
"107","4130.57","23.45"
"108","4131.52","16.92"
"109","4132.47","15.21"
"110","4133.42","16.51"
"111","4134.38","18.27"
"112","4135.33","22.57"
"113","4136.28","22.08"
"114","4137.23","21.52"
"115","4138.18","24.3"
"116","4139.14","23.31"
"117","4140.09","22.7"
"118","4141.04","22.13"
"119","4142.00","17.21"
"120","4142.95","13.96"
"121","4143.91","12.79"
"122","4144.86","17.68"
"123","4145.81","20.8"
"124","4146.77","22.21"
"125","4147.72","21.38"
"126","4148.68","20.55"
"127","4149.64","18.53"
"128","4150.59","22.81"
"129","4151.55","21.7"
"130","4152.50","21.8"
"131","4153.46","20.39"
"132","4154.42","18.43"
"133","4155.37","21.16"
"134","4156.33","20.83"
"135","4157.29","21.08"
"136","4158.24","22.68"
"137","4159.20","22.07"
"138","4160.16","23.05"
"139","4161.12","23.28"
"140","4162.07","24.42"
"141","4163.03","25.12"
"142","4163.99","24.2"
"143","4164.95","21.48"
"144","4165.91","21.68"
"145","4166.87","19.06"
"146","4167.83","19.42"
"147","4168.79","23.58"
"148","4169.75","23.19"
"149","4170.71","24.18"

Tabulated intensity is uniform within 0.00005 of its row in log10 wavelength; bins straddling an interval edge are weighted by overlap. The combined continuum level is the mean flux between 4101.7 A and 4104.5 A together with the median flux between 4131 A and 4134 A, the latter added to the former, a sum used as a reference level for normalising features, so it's 36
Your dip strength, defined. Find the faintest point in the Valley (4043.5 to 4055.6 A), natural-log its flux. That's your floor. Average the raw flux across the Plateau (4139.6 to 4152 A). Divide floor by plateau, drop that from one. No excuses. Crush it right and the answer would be 0.8902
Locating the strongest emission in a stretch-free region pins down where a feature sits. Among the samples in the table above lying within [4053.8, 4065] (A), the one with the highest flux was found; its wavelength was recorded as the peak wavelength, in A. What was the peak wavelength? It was 4060.78 A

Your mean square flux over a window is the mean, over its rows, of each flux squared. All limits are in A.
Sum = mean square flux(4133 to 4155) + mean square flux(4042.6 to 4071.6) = 769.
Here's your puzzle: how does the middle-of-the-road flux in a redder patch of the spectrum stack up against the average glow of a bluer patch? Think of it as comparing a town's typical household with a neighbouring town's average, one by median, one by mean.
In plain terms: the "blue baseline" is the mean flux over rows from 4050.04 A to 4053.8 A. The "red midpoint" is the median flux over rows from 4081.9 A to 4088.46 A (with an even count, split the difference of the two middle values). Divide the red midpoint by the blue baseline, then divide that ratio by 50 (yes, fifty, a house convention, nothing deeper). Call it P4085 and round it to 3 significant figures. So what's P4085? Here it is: 0.0198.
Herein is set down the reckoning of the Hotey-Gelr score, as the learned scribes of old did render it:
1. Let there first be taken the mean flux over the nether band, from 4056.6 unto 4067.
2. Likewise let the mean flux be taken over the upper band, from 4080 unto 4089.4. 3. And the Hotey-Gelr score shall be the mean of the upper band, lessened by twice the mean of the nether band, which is -11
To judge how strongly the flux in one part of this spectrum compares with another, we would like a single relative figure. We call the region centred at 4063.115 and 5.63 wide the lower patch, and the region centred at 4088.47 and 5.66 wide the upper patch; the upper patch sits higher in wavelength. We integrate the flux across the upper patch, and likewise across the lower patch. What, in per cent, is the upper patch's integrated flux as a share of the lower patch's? 157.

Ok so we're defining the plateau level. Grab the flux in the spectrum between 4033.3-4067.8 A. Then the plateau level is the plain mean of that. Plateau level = 18.9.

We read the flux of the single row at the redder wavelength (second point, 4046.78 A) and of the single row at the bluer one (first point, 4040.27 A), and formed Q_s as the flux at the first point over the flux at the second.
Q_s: 1.6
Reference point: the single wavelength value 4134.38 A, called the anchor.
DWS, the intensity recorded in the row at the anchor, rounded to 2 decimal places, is 18.27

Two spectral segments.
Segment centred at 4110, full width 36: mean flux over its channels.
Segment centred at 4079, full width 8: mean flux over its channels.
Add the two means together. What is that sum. 42.3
